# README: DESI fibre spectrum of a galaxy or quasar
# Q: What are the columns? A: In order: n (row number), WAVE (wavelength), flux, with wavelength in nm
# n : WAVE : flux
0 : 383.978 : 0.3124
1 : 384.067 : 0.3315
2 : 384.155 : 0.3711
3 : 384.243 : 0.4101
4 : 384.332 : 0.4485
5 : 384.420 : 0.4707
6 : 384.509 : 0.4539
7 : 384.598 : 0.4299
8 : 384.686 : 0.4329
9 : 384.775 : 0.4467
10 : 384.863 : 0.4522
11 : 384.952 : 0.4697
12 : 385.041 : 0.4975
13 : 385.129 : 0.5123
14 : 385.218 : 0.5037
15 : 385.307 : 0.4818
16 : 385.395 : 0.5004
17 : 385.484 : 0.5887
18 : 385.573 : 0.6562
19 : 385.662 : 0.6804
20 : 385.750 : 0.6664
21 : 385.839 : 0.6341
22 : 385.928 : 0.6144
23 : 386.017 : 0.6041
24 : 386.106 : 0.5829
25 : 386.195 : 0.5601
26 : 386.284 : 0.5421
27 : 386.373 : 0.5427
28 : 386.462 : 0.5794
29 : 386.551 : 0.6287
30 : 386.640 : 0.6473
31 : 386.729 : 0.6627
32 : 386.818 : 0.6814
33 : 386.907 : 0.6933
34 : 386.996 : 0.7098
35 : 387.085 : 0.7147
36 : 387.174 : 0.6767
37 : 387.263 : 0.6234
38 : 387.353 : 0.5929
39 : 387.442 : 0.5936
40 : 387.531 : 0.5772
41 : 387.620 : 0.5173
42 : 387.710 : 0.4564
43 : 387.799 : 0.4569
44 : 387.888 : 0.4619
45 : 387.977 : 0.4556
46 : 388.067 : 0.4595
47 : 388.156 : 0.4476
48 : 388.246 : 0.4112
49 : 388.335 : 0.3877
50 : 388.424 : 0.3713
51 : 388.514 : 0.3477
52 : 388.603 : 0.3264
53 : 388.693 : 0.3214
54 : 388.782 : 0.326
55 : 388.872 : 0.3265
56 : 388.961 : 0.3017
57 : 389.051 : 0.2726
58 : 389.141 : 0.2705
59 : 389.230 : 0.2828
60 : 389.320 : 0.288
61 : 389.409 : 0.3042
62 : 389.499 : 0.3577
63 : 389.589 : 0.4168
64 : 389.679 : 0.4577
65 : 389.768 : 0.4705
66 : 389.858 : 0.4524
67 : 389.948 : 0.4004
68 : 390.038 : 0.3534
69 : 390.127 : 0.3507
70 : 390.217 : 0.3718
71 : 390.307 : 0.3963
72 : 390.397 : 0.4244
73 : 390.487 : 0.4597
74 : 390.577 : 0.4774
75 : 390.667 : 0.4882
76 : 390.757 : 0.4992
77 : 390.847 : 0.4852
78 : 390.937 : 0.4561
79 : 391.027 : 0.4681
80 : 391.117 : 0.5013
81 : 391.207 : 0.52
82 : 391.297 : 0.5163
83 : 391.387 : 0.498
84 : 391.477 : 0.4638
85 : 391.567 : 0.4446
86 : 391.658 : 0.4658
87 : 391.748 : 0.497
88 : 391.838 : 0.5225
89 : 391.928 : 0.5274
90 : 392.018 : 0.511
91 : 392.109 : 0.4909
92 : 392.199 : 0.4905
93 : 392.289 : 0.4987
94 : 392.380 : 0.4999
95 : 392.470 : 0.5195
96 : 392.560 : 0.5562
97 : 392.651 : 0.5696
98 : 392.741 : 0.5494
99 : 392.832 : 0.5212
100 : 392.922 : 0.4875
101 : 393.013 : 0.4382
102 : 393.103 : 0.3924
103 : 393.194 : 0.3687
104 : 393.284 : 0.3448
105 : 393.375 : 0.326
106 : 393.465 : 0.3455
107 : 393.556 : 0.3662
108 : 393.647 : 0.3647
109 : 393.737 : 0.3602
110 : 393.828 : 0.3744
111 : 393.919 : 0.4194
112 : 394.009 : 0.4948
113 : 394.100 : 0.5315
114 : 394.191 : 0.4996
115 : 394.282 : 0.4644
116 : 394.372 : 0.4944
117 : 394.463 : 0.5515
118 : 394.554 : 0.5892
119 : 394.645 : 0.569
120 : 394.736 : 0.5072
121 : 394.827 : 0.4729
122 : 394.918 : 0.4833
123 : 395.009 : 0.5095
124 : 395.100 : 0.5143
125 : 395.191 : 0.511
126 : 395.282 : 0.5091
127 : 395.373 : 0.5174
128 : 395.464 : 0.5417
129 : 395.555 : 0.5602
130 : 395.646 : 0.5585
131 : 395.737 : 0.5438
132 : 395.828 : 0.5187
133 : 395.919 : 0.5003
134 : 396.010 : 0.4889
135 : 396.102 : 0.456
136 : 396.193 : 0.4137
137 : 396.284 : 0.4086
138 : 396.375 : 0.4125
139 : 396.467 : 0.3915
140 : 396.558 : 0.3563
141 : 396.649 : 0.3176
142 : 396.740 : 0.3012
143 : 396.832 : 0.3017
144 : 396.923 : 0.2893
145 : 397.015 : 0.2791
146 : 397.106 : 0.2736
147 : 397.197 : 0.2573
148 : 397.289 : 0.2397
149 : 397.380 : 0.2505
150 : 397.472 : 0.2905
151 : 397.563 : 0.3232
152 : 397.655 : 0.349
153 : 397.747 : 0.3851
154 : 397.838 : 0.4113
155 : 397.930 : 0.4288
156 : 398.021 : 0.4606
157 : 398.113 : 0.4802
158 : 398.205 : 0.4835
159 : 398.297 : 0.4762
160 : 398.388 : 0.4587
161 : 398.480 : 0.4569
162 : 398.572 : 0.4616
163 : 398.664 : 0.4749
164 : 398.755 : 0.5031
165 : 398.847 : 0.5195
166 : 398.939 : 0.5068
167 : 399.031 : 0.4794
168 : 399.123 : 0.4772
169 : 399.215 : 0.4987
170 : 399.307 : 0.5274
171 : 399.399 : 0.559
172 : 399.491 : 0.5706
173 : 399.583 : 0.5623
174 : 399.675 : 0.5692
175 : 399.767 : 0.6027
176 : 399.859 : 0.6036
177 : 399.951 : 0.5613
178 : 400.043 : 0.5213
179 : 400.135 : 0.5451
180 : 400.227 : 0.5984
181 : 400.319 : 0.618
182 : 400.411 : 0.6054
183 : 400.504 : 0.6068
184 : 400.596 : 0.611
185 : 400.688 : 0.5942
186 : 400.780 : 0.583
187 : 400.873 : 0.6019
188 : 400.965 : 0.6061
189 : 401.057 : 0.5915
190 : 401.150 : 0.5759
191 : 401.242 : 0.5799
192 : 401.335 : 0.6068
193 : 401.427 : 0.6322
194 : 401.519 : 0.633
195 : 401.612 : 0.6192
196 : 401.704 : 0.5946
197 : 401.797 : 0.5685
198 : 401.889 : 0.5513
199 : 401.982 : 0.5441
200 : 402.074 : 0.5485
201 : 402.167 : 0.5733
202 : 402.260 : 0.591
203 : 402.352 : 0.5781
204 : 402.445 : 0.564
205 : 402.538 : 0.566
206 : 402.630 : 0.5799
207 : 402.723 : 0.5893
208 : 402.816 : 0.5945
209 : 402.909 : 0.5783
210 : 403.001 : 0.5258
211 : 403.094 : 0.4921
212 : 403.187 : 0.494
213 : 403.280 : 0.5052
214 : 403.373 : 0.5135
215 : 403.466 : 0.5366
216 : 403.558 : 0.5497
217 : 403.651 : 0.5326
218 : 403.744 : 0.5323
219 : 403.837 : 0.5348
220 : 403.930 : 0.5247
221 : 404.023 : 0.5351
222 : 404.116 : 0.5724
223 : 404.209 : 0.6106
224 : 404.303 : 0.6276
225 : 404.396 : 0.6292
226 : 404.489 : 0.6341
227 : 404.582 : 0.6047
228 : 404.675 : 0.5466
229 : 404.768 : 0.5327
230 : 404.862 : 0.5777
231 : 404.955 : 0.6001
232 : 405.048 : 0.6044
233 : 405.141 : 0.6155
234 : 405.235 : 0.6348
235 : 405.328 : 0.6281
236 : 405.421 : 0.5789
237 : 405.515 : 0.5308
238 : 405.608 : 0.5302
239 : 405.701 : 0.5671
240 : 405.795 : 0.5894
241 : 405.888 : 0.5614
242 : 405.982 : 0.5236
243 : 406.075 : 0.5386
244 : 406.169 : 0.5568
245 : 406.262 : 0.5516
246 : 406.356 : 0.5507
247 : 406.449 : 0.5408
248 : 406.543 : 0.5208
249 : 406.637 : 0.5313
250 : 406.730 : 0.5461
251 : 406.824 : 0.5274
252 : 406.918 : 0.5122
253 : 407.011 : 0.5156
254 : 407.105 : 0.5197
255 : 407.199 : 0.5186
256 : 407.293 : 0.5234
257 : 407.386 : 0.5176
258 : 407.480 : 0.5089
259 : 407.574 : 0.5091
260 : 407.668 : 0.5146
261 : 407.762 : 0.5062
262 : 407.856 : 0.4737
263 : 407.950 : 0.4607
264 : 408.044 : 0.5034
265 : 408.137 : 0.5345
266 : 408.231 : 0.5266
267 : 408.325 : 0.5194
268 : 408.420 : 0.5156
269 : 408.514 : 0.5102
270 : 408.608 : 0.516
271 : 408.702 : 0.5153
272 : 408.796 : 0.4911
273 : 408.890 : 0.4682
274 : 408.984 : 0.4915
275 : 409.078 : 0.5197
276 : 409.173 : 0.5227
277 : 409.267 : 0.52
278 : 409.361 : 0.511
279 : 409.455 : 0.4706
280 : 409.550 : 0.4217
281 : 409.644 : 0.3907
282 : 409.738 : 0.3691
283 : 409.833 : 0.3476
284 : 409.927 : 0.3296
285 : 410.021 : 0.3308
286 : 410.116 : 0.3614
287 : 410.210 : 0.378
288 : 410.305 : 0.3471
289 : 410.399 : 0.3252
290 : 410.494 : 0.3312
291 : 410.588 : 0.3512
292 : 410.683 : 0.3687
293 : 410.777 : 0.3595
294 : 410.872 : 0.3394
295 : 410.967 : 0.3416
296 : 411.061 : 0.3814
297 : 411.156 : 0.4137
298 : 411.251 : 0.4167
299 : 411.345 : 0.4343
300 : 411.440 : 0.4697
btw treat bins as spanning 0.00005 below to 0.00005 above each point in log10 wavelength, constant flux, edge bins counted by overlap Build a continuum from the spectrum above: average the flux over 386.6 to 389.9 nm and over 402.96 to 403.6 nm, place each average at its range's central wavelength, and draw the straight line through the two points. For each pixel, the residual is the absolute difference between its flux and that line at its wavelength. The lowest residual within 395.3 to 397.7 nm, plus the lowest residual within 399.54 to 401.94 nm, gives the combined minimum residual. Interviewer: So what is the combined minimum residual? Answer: 0.018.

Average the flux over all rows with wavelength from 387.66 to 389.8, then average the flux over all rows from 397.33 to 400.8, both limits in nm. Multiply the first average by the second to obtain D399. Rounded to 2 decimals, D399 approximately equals 0.19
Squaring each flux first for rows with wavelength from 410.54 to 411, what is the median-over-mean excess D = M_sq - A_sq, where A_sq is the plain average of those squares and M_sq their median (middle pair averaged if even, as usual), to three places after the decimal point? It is -0.001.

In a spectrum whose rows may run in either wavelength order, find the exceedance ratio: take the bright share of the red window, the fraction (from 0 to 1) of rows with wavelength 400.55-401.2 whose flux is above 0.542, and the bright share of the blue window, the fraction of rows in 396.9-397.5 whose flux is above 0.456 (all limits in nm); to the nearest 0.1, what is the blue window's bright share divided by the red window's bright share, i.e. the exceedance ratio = 0.0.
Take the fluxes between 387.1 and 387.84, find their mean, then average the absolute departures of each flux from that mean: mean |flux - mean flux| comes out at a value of 0.064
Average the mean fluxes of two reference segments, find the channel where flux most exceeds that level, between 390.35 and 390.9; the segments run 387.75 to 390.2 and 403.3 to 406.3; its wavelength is 390.757 nm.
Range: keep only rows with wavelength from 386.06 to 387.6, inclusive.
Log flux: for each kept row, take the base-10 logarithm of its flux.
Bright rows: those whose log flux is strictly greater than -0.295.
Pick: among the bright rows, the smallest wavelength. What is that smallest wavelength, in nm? 386.106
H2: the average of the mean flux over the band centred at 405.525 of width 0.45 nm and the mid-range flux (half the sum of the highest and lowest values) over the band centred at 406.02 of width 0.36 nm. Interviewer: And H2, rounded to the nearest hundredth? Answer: 0.55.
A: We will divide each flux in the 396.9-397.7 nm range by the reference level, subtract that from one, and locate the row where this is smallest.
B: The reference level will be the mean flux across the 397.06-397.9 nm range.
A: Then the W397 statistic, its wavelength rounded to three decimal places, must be 397.655 nm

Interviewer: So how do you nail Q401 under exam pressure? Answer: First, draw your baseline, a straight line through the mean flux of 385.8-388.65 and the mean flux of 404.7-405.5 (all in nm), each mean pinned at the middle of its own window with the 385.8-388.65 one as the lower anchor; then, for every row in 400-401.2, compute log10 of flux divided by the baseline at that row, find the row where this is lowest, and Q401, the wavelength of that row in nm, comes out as 400.043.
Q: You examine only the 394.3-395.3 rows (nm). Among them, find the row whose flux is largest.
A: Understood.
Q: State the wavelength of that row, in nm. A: 394.554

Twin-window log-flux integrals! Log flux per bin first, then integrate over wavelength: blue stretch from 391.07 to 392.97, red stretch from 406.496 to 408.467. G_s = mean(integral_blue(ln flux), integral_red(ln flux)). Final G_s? -1.30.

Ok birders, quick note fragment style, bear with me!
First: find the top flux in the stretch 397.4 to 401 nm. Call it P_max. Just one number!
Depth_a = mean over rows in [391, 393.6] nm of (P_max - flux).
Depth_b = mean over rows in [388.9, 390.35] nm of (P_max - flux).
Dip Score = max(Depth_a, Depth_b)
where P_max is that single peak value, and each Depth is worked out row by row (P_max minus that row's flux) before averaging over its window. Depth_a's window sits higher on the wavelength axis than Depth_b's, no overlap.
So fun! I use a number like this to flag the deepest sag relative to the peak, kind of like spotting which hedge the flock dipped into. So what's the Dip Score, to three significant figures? 0.259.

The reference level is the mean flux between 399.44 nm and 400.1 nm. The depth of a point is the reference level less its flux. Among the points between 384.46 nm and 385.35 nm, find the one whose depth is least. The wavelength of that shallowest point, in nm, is 385.129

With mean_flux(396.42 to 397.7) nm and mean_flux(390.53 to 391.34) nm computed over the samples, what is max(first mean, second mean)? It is 0.490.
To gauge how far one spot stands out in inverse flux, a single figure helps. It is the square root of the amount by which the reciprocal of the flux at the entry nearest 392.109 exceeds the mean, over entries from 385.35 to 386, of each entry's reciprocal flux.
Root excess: 0.64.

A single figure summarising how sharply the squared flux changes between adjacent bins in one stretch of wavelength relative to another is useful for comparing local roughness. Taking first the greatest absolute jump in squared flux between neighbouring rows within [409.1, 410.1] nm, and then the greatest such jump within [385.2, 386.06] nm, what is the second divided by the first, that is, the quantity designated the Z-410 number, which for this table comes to 2.2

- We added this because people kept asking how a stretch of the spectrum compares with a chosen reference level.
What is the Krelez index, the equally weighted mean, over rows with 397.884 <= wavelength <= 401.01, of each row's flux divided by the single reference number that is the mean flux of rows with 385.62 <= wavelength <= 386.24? 0.86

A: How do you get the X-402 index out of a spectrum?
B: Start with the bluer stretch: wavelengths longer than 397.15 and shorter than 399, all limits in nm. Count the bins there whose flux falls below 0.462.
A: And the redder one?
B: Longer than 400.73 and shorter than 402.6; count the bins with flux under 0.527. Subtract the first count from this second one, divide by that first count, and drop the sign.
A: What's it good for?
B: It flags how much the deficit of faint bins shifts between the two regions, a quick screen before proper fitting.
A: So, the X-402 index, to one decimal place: 1.0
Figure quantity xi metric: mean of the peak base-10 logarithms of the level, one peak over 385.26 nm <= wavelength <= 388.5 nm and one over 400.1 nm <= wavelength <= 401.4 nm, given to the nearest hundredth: -0.18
